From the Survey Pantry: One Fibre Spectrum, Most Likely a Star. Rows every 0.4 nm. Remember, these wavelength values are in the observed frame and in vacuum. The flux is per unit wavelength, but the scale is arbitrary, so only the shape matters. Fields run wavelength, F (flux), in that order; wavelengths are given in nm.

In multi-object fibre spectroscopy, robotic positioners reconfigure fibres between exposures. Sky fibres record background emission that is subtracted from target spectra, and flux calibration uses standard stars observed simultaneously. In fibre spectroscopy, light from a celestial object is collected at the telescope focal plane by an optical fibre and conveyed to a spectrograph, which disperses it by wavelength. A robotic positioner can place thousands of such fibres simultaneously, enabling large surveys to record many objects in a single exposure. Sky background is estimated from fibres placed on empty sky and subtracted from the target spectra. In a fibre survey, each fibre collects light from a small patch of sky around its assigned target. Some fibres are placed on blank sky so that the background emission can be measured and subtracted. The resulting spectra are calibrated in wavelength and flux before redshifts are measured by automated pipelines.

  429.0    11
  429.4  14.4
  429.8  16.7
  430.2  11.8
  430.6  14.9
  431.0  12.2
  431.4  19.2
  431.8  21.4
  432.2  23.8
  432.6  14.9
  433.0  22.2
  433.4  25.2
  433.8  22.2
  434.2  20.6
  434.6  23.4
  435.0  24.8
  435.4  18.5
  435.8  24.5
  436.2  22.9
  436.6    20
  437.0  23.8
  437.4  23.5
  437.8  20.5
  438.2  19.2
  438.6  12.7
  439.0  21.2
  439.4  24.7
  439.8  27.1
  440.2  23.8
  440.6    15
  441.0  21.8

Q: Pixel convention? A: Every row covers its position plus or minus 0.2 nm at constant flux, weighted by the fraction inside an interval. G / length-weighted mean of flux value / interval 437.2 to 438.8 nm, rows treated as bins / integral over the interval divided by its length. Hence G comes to 19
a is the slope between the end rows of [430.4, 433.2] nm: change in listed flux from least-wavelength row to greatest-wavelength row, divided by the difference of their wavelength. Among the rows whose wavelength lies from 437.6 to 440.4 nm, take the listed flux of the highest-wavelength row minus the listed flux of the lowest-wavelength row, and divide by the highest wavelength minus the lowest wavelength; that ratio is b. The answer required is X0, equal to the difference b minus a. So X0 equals -1.7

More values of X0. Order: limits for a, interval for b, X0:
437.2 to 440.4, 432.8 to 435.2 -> 1.2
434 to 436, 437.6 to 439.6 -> 0.2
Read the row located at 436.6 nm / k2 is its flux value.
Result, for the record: 20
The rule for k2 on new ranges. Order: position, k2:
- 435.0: 24.8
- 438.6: 12.7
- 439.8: 27.1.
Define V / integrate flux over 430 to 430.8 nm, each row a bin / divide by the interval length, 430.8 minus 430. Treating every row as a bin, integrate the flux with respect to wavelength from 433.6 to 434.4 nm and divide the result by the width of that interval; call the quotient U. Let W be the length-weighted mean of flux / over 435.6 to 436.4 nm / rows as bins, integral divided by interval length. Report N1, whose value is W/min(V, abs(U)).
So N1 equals 1.8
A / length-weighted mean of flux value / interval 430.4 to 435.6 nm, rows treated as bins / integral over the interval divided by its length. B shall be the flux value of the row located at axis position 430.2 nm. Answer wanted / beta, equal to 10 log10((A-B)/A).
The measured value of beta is -3.8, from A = 20.3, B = 11.8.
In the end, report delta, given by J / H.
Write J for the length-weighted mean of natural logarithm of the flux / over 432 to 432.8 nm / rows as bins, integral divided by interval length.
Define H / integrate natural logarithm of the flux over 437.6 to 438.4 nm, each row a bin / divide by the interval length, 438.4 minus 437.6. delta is 0.98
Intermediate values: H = 3.0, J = 2.94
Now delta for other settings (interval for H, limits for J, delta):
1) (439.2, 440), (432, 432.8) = 0.90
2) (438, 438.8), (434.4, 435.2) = 1.16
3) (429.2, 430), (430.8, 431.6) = 1.00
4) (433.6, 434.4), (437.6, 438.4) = 0.98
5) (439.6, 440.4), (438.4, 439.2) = 0.86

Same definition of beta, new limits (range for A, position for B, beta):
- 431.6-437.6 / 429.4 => -4.6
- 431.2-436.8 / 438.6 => -3.8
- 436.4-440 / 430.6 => -5.2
